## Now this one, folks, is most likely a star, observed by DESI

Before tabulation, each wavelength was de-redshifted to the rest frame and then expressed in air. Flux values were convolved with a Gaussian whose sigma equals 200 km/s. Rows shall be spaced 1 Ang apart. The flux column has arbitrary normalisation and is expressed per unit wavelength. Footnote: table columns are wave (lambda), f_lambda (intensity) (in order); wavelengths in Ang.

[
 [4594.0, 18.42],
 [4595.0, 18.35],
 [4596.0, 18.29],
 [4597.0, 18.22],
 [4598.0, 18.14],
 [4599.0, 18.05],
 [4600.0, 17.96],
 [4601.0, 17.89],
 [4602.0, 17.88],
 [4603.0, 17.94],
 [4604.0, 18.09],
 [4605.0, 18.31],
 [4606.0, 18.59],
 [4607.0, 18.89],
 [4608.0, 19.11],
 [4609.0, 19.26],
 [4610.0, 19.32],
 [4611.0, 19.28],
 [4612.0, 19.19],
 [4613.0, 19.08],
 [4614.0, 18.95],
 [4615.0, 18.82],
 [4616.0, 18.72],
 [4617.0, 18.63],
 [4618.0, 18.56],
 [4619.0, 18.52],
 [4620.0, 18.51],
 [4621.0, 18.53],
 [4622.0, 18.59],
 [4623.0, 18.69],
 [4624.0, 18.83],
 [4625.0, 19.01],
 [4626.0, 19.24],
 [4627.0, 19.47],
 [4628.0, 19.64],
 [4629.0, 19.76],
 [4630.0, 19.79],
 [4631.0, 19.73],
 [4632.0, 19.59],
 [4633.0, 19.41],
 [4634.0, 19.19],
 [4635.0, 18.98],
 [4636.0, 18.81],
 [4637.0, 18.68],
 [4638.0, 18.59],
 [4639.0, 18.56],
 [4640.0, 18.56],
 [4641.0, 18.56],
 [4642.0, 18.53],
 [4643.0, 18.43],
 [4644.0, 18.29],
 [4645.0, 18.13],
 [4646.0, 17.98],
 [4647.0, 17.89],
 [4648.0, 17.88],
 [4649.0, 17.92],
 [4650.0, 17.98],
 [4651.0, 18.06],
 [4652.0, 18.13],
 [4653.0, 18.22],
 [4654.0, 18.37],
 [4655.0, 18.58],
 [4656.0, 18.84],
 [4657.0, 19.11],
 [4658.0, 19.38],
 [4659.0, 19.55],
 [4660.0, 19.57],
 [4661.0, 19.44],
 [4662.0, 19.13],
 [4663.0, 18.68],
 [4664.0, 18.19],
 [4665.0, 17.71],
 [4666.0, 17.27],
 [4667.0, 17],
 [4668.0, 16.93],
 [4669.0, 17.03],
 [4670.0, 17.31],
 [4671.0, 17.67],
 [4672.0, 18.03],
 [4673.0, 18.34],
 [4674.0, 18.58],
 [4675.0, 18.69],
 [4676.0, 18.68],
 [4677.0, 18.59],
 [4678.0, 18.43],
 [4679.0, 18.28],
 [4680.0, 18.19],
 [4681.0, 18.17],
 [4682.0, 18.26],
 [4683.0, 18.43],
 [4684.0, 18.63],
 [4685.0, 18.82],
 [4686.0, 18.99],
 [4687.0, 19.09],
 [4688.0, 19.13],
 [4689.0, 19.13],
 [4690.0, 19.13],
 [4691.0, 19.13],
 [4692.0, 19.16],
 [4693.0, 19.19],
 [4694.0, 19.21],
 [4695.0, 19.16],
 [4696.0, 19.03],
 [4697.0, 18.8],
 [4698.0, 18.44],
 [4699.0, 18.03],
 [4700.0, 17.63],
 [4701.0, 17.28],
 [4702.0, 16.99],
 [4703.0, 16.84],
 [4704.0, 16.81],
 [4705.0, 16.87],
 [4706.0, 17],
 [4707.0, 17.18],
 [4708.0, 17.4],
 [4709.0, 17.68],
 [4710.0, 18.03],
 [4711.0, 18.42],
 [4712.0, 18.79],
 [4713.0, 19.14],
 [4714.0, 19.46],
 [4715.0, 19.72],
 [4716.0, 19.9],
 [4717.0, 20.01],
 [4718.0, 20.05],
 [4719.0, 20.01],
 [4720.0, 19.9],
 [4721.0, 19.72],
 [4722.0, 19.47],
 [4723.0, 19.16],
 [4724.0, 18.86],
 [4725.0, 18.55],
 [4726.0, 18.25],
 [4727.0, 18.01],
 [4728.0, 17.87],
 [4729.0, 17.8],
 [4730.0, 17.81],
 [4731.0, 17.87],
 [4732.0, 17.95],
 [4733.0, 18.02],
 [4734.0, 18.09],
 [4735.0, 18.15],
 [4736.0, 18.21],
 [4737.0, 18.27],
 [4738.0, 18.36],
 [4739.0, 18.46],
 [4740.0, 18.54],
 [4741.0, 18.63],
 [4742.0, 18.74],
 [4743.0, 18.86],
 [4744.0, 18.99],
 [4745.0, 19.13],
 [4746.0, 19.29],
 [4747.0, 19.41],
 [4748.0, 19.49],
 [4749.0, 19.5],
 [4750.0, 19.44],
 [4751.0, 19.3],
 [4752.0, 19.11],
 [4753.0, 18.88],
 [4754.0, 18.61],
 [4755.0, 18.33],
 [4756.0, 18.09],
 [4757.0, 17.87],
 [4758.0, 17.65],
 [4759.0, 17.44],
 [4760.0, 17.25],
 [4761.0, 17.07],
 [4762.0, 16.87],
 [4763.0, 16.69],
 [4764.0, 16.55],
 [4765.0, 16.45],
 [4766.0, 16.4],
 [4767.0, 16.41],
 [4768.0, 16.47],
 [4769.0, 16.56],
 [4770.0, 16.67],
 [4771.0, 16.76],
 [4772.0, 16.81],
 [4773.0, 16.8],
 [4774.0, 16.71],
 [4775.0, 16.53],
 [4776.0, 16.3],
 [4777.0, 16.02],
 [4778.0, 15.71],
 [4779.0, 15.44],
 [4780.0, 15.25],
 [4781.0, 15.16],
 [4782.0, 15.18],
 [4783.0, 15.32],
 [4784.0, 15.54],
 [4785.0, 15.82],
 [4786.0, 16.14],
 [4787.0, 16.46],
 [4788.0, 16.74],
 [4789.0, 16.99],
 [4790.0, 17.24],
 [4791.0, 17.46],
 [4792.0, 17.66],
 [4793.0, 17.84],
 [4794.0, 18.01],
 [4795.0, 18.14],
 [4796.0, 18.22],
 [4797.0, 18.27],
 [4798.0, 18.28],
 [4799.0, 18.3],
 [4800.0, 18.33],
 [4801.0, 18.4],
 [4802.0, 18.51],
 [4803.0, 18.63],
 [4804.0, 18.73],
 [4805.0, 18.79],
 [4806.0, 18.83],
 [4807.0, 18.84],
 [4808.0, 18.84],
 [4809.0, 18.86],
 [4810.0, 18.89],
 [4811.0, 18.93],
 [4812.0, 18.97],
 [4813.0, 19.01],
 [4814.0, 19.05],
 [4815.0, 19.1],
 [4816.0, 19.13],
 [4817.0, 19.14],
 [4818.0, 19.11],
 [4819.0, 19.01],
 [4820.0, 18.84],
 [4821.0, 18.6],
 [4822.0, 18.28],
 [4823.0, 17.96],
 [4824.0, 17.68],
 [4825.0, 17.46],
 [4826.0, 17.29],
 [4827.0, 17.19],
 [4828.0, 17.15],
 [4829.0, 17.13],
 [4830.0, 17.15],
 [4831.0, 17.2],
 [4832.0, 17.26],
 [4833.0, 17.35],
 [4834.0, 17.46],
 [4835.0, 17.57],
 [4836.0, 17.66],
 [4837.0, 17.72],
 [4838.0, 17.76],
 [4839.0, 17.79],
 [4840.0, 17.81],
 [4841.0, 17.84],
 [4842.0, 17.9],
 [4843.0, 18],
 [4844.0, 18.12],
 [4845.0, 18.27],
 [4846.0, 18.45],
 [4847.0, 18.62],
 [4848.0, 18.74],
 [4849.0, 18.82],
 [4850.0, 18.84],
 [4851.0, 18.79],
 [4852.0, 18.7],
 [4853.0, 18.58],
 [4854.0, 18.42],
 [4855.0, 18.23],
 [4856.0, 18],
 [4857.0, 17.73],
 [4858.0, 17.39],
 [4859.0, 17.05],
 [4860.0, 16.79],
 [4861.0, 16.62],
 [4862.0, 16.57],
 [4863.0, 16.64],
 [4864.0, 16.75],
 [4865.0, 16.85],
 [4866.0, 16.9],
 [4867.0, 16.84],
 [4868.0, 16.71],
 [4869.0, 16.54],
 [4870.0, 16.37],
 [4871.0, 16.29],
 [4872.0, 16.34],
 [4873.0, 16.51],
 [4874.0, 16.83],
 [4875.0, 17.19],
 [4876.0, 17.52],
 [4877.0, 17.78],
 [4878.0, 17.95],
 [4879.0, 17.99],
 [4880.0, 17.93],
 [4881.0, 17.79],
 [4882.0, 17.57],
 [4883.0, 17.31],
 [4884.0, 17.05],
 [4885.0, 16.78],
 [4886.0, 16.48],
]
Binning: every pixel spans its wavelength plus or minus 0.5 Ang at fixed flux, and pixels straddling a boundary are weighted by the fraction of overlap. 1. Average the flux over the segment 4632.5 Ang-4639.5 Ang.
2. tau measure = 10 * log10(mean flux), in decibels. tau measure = 12.8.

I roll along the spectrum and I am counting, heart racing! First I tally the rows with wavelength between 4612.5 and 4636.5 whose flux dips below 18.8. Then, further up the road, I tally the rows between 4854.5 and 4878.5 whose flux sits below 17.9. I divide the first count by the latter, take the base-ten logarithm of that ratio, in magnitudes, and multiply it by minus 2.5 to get 1.0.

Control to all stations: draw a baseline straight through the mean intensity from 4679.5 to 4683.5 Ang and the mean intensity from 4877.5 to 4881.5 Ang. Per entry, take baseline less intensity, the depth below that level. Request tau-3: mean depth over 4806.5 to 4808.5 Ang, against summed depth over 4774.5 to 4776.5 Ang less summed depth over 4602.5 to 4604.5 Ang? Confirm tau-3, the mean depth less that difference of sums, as -3.4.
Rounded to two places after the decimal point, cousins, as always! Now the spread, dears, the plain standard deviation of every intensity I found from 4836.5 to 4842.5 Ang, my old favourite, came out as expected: 0.06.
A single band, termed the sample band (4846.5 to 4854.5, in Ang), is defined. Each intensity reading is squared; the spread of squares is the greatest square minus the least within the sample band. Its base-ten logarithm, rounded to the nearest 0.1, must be 1.2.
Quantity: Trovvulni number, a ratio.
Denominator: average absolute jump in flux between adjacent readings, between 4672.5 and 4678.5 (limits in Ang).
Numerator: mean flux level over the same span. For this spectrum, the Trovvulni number 152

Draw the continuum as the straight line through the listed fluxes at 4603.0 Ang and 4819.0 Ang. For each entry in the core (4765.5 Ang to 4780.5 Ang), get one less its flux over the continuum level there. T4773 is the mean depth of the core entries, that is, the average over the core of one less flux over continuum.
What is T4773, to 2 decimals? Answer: 0.13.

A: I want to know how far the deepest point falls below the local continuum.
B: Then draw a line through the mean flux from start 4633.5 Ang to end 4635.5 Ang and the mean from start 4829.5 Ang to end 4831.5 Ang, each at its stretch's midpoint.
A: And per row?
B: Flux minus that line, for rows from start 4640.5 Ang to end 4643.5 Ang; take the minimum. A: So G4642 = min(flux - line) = -0.6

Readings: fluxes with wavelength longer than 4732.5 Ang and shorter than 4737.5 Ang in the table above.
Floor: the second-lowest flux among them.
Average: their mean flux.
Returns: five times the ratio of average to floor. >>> 5.02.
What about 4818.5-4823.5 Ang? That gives 5.07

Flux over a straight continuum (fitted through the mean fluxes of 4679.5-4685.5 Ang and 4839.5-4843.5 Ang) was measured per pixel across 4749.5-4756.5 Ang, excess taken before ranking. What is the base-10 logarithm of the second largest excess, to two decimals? 0.05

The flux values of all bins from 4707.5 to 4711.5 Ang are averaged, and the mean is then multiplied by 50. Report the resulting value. 894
